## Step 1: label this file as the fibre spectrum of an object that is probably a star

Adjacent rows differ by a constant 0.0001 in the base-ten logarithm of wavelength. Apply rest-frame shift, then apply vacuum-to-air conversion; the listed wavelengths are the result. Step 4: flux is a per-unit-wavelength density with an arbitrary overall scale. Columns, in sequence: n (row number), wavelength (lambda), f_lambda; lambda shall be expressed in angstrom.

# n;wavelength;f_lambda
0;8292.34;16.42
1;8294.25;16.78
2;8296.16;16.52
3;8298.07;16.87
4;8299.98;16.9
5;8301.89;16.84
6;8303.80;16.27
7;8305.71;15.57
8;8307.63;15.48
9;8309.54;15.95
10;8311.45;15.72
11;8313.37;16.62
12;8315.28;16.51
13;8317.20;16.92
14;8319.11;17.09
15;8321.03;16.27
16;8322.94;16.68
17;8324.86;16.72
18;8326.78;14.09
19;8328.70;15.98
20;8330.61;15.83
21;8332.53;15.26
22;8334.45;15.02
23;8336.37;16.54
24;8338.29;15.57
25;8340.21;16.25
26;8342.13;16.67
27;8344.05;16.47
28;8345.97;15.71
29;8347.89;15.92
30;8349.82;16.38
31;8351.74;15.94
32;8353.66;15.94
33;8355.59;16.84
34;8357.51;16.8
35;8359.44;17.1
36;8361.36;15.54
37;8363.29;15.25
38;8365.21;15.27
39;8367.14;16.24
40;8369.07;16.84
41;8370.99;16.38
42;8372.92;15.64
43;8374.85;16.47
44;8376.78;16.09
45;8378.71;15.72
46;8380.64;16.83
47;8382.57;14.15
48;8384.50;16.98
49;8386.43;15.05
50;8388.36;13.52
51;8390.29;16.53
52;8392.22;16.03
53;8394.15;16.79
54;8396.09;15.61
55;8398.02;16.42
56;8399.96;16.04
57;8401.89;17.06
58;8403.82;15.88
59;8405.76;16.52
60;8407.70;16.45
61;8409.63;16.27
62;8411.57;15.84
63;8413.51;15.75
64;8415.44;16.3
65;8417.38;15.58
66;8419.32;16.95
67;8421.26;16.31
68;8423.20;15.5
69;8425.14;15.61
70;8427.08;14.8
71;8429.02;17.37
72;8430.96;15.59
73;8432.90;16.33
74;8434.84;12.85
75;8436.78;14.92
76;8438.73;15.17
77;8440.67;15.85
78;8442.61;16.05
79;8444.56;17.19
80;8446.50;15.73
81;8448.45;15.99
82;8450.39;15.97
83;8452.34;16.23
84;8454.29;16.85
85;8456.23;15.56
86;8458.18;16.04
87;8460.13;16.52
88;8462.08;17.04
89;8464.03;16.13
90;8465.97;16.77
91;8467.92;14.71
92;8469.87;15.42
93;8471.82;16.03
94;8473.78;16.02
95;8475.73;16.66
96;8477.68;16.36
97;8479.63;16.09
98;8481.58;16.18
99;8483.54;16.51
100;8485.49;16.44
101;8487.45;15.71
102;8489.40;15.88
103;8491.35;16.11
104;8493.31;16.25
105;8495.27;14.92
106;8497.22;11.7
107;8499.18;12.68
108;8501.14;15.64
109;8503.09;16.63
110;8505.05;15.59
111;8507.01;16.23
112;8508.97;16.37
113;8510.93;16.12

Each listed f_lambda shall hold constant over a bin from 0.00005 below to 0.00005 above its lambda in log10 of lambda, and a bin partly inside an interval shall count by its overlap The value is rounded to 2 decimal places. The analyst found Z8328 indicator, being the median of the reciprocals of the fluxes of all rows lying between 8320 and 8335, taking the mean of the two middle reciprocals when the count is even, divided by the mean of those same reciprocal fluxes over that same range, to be 0.99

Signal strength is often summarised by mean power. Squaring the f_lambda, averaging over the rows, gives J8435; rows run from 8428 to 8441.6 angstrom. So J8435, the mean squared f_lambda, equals 240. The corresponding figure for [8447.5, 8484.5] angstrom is 261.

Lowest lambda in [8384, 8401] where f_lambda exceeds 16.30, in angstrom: 8384.50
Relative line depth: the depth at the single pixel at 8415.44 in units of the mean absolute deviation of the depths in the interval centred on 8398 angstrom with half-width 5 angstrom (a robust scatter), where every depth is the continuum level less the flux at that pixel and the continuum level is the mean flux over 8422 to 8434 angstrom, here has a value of -1.0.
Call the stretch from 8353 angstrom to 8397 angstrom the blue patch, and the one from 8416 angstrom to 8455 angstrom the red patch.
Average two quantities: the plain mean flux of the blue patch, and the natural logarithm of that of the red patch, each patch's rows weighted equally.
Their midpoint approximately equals 9.37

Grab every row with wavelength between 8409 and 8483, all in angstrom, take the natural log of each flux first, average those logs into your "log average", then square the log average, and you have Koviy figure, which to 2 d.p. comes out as 7.67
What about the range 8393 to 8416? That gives 7.77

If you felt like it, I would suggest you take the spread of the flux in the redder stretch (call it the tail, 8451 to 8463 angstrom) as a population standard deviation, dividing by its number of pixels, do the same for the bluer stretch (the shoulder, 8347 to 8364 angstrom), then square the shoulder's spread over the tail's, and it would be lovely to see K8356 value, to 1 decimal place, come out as 1.4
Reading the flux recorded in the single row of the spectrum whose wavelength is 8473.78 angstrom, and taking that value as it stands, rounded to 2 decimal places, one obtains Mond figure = 16.02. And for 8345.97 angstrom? 15.71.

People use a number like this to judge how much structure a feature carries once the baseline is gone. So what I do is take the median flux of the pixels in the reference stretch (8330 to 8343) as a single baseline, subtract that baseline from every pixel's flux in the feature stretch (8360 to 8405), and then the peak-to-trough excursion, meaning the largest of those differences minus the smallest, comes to 3.5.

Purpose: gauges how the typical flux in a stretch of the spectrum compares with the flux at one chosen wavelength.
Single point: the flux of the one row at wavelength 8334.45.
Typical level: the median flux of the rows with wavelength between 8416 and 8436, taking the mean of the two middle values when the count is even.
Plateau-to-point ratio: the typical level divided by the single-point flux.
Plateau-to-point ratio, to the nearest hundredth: 1.04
